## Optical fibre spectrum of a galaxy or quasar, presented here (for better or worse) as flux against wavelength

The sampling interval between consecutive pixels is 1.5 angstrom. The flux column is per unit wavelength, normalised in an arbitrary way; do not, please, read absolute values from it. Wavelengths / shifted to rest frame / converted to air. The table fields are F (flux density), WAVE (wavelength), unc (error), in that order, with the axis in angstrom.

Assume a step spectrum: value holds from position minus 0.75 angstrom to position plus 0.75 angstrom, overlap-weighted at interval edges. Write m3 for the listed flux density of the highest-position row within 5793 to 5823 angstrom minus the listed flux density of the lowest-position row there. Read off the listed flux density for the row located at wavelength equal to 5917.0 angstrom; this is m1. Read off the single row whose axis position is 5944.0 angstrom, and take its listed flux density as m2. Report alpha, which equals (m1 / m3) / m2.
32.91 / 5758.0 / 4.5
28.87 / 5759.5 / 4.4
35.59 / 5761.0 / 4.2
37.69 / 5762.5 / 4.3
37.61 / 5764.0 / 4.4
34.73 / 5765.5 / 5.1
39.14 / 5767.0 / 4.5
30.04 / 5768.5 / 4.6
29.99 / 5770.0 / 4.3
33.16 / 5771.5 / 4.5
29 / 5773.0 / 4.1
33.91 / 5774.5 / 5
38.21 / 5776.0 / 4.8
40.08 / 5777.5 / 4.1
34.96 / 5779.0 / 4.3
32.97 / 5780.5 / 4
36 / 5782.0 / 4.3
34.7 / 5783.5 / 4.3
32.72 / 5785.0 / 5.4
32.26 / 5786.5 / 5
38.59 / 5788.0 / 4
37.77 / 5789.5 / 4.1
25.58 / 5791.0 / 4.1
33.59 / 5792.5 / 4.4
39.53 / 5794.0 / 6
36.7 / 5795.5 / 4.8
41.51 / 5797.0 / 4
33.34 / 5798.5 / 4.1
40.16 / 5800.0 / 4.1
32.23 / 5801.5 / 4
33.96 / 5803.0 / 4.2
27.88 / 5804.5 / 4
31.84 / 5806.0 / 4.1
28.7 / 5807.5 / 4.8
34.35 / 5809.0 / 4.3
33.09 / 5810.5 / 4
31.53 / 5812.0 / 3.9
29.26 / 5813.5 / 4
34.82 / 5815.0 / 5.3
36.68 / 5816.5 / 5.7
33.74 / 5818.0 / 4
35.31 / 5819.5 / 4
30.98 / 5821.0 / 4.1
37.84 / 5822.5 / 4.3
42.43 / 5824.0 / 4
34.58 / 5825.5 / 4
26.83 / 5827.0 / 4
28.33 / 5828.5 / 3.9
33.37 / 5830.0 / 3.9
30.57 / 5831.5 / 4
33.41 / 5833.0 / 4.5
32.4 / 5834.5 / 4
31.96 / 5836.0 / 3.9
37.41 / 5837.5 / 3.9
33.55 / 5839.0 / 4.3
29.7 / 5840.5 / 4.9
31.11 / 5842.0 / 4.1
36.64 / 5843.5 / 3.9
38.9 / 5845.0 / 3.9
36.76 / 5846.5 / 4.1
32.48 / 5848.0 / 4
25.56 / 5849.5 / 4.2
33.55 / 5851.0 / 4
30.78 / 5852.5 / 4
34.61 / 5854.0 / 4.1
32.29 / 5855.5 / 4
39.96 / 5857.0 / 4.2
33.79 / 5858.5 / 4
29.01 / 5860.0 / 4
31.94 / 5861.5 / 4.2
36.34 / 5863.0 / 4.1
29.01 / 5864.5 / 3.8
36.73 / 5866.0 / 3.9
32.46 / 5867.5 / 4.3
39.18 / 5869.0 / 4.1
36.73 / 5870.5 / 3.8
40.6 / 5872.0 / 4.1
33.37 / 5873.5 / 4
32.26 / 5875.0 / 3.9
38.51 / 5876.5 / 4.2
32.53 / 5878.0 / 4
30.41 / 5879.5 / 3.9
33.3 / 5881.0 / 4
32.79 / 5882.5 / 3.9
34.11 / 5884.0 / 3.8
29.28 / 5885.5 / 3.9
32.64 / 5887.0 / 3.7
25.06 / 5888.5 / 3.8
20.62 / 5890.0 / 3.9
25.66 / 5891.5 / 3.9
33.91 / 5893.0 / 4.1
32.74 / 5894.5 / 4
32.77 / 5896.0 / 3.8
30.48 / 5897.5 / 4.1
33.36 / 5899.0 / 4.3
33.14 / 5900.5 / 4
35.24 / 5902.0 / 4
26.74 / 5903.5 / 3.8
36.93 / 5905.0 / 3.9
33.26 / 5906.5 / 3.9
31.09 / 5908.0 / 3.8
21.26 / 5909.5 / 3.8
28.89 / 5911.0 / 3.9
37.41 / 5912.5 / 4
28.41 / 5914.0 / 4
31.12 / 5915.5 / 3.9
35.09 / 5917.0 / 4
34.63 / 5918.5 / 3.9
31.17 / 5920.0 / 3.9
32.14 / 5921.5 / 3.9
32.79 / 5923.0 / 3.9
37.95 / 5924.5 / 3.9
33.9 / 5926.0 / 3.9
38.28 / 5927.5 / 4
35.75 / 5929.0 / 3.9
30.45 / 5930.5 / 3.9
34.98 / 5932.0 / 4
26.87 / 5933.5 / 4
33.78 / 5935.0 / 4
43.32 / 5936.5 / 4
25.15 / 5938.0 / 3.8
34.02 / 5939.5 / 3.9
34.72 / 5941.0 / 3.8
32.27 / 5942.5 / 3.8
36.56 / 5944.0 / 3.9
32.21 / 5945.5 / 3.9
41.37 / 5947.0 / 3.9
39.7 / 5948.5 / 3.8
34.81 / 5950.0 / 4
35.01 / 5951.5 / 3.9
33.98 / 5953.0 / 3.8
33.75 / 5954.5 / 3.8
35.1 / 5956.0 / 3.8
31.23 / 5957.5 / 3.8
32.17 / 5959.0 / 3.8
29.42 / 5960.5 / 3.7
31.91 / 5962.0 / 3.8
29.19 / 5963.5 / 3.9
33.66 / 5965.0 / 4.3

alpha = -0.6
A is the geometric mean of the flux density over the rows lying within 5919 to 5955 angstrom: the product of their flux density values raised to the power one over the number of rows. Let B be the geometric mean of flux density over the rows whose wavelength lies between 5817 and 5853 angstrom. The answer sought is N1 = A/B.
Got 1.03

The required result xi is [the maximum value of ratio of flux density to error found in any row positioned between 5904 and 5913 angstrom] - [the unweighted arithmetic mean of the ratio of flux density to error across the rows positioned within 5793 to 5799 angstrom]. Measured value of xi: 1.3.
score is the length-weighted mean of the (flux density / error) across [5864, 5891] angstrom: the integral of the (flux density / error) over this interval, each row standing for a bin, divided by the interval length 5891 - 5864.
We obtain 8.3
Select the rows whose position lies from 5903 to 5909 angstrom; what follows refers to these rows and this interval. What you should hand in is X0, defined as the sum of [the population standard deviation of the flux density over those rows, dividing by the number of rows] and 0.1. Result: 3.8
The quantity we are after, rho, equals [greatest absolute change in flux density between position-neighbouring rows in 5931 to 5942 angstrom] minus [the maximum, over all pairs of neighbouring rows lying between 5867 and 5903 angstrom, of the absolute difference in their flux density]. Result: 9.9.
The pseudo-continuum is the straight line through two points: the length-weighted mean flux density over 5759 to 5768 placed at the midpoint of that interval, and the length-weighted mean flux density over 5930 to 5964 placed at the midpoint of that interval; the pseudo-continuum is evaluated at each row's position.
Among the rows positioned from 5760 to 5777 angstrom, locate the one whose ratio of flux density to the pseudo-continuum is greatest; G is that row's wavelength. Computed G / 5767.0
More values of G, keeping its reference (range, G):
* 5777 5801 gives 5797.0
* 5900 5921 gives 5912.5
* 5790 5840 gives 5824.0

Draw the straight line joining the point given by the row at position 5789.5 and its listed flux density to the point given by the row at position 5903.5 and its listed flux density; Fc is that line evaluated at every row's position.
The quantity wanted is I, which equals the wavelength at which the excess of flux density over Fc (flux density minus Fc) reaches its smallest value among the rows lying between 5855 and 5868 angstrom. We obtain 5860.0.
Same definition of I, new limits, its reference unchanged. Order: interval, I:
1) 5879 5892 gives 5890.0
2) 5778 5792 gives 5791.0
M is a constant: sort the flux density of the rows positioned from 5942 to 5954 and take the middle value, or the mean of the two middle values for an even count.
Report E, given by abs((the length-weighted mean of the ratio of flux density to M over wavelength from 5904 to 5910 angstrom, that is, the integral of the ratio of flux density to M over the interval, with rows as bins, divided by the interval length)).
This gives 0.88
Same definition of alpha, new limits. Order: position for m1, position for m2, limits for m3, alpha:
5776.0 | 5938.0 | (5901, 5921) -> -0.4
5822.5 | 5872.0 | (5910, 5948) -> 0.1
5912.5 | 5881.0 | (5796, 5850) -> -0.1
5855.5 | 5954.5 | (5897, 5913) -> 0.1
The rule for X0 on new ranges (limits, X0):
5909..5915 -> 5.8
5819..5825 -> 4.2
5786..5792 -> 5.3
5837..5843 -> 3.0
